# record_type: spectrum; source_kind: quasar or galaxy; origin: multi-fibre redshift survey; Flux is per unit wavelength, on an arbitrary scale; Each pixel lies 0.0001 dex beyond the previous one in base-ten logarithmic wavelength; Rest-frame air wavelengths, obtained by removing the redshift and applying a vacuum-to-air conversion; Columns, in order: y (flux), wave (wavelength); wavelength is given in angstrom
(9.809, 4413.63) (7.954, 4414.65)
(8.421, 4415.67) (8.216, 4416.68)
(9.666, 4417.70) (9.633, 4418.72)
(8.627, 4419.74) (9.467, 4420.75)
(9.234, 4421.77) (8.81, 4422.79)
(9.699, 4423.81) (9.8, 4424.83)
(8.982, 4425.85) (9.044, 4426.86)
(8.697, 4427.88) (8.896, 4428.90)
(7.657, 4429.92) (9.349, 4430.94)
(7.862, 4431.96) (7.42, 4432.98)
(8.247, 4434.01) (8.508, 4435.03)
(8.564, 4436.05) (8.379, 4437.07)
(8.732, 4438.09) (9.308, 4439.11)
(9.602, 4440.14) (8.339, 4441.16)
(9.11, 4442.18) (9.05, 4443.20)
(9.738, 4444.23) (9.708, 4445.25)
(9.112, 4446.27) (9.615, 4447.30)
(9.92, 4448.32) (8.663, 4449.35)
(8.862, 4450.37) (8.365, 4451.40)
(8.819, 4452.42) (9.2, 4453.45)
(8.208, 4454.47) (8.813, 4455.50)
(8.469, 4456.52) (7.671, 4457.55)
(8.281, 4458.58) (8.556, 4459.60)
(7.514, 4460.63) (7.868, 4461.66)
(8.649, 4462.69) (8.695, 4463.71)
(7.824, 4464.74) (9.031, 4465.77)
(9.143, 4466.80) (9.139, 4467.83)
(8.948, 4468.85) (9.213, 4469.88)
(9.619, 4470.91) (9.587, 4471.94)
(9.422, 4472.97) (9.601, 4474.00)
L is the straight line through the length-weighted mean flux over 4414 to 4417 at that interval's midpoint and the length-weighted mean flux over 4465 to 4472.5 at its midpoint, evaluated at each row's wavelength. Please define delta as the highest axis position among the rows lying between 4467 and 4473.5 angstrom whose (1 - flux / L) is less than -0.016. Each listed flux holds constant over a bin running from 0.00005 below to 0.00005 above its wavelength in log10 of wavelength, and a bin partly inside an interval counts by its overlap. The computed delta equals 4472.97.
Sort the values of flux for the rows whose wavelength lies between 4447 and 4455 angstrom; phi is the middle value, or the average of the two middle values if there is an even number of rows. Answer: 8.8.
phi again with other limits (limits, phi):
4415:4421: 9.0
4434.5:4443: 8.6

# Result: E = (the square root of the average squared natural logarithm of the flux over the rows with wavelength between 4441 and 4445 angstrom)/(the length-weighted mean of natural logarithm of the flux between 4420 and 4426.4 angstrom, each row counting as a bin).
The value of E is 0.99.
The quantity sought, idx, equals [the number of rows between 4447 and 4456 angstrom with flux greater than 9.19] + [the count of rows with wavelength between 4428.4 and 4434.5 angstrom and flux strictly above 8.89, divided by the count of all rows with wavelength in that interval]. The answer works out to 3.3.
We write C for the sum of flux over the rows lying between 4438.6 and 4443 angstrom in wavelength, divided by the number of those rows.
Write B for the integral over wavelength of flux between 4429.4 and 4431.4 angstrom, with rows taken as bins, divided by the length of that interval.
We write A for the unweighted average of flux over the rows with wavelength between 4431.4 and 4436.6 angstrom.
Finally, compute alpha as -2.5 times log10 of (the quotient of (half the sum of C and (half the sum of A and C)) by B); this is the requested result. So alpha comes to -0.05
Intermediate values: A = 8.1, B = 8.5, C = 9.1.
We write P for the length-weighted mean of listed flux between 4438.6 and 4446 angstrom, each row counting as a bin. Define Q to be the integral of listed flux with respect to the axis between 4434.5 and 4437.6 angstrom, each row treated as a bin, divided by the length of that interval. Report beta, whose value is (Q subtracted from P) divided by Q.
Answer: 0.09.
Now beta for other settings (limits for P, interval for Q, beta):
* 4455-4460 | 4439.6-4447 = -0.10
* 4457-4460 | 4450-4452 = -0.05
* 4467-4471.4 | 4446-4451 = 0.00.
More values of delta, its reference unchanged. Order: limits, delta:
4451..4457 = 4453.45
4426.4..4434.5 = 4430.94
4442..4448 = 4447.30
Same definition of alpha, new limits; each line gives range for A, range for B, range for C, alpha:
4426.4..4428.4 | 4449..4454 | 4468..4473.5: -0.05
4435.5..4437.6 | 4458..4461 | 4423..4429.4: -0.11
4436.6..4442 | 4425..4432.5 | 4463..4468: -0.01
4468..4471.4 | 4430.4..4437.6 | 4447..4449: -0.16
